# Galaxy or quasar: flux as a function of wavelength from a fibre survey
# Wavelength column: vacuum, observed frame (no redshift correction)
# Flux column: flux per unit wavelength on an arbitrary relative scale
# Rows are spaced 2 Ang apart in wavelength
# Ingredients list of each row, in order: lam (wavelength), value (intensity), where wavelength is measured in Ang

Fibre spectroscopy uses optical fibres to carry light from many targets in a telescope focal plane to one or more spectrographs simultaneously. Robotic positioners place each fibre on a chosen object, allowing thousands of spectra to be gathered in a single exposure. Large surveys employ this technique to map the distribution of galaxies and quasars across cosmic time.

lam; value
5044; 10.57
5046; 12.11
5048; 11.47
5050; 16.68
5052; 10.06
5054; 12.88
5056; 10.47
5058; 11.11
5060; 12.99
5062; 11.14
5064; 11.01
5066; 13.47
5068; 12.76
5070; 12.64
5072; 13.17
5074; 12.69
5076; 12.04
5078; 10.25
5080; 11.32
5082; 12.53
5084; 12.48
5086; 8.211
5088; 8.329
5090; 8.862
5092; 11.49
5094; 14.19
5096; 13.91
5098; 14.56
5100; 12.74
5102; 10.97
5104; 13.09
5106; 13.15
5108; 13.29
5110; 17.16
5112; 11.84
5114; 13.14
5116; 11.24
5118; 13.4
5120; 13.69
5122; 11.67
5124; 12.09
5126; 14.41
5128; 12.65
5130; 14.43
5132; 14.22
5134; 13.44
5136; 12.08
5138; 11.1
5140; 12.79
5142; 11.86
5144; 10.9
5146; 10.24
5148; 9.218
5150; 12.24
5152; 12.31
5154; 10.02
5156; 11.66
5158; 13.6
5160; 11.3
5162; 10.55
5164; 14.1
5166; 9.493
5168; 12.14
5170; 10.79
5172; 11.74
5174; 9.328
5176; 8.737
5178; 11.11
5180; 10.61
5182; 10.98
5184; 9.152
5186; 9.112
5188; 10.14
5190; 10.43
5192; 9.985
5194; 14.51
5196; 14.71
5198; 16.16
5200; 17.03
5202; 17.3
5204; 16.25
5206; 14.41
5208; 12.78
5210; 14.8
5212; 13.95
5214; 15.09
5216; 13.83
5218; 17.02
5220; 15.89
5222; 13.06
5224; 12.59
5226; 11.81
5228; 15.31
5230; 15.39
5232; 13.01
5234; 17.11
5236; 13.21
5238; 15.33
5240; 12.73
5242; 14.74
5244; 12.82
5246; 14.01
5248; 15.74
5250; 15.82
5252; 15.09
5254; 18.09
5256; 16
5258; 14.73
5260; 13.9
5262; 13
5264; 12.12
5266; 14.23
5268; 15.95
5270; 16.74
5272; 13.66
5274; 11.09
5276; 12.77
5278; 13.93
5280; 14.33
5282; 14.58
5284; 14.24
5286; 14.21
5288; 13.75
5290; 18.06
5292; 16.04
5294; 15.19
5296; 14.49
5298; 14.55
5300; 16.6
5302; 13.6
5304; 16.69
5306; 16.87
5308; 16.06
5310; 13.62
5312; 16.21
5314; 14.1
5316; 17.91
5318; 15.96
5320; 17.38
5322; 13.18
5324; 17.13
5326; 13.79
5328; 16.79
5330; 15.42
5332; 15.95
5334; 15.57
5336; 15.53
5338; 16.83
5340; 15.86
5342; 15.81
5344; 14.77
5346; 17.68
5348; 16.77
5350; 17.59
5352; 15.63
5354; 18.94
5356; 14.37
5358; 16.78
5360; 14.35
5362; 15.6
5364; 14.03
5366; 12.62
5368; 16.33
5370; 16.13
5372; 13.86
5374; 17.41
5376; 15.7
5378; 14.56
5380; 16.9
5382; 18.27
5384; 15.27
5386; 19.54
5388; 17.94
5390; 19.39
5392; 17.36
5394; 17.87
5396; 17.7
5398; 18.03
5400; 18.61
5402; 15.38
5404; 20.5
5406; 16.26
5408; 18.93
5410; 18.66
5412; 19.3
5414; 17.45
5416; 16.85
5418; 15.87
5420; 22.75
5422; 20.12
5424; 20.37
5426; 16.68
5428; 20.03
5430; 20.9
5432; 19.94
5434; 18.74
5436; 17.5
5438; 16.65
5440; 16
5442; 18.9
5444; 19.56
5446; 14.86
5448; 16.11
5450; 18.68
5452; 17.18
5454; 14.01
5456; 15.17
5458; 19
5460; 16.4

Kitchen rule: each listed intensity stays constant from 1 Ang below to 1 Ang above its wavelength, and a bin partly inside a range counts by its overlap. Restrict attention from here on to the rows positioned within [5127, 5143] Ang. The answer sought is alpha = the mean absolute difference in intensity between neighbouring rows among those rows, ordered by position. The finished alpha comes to 1.1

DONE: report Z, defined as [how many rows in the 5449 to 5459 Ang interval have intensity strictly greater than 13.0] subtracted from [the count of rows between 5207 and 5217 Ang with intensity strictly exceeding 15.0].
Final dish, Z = -4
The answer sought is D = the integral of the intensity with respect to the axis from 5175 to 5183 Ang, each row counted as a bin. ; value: 83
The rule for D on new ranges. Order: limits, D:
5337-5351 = 231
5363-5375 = 181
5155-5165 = 122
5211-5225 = 203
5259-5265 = 78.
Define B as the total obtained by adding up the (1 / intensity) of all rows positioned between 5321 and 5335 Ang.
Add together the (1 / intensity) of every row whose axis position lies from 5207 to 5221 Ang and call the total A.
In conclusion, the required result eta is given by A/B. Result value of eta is 1.04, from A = 0.48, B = 0.46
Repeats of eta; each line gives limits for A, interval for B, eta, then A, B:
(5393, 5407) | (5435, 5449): 0.96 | 0.40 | 0.41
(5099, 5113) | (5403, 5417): 1.40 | 0.54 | 0.39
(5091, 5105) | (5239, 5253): 1.11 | 0.54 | 0.49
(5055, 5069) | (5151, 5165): 1.00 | 0.60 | 0.59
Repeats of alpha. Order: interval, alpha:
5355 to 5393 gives 2.1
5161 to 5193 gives 1.5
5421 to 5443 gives 1.6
